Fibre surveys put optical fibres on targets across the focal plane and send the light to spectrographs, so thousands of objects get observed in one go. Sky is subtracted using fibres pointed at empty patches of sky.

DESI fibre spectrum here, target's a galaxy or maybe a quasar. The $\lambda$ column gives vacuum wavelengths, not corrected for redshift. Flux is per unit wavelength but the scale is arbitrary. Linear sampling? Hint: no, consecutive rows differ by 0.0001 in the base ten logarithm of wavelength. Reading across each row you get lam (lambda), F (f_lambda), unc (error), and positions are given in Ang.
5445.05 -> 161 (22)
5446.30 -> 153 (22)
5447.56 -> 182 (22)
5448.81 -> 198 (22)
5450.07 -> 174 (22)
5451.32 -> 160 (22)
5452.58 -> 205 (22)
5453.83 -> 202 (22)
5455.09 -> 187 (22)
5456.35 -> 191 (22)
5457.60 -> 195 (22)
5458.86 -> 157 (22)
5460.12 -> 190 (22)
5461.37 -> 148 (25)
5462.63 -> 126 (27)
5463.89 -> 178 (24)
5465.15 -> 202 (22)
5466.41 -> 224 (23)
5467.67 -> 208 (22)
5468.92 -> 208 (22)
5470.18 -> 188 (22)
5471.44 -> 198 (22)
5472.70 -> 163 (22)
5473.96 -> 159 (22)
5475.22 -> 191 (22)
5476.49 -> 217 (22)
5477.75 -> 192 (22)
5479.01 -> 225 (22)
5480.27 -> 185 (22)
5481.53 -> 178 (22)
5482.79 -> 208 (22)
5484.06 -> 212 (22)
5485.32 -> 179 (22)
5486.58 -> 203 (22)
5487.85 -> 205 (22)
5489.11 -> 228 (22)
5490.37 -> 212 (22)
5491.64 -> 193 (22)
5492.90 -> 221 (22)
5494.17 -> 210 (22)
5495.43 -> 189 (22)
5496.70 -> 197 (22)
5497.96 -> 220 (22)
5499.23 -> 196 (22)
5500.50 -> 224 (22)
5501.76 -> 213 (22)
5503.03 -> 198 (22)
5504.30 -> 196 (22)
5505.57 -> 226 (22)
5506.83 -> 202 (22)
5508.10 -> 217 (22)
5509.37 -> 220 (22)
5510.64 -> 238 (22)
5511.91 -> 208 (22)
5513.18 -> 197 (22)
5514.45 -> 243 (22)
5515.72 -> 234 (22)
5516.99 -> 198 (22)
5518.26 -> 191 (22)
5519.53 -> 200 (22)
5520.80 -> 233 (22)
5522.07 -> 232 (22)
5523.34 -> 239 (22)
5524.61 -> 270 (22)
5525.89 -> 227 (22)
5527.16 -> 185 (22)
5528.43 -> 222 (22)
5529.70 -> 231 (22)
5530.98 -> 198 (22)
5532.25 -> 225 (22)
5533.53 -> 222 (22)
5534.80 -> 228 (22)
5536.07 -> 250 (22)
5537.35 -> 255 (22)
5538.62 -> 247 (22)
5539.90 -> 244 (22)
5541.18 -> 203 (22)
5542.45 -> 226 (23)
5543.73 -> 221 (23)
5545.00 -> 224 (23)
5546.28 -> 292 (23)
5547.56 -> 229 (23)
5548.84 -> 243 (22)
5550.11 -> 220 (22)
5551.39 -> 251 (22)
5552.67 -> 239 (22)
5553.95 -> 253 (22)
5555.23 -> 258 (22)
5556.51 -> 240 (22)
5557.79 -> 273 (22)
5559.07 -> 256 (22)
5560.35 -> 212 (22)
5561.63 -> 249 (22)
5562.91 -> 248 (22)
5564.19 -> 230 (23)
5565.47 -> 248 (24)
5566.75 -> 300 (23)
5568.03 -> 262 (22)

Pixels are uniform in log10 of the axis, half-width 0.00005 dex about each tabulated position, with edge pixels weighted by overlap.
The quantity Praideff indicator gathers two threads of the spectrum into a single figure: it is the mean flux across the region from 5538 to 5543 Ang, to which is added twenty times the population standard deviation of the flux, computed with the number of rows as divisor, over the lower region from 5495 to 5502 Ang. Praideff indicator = 493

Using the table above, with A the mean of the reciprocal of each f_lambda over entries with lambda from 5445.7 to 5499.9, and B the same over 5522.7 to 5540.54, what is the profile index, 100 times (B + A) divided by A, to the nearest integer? 182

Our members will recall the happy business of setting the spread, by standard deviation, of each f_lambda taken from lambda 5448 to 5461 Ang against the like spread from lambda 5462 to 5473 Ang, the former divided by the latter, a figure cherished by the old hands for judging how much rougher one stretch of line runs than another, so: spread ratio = 0.57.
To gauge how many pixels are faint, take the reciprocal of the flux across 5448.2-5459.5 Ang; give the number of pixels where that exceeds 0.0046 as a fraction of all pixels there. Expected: 1.00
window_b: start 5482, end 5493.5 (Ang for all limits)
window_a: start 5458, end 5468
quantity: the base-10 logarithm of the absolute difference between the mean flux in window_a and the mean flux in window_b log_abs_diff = 1.44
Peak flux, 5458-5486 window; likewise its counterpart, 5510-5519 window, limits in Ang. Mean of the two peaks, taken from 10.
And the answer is -224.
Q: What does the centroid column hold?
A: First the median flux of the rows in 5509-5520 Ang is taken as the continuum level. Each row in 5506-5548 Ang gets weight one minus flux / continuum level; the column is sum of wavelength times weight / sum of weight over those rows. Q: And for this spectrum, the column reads 5532.7 Ang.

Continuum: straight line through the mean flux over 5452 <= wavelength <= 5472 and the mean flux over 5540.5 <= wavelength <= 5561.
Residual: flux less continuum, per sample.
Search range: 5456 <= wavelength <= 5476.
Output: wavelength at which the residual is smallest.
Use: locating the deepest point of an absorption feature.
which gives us 5462.63 Ang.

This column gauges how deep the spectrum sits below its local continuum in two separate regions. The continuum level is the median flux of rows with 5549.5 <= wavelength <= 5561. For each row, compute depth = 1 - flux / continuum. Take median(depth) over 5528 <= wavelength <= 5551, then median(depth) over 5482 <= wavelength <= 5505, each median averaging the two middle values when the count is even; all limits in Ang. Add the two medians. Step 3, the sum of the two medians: 0.27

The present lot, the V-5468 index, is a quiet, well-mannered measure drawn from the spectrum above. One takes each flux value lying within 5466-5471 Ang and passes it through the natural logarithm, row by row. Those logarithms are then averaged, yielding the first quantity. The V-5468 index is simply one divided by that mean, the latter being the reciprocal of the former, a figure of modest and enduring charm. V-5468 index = 0.188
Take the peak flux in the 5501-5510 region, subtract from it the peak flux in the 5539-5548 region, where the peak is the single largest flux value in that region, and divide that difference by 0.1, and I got -660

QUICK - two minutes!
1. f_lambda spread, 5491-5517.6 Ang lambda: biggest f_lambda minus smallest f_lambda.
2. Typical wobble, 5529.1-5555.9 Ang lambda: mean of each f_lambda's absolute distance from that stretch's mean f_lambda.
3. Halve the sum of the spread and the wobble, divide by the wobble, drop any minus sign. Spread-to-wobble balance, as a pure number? 2.2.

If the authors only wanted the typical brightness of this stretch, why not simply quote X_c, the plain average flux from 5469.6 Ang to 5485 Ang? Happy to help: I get 193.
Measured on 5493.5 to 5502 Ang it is 207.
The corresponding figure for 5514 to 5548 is 228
